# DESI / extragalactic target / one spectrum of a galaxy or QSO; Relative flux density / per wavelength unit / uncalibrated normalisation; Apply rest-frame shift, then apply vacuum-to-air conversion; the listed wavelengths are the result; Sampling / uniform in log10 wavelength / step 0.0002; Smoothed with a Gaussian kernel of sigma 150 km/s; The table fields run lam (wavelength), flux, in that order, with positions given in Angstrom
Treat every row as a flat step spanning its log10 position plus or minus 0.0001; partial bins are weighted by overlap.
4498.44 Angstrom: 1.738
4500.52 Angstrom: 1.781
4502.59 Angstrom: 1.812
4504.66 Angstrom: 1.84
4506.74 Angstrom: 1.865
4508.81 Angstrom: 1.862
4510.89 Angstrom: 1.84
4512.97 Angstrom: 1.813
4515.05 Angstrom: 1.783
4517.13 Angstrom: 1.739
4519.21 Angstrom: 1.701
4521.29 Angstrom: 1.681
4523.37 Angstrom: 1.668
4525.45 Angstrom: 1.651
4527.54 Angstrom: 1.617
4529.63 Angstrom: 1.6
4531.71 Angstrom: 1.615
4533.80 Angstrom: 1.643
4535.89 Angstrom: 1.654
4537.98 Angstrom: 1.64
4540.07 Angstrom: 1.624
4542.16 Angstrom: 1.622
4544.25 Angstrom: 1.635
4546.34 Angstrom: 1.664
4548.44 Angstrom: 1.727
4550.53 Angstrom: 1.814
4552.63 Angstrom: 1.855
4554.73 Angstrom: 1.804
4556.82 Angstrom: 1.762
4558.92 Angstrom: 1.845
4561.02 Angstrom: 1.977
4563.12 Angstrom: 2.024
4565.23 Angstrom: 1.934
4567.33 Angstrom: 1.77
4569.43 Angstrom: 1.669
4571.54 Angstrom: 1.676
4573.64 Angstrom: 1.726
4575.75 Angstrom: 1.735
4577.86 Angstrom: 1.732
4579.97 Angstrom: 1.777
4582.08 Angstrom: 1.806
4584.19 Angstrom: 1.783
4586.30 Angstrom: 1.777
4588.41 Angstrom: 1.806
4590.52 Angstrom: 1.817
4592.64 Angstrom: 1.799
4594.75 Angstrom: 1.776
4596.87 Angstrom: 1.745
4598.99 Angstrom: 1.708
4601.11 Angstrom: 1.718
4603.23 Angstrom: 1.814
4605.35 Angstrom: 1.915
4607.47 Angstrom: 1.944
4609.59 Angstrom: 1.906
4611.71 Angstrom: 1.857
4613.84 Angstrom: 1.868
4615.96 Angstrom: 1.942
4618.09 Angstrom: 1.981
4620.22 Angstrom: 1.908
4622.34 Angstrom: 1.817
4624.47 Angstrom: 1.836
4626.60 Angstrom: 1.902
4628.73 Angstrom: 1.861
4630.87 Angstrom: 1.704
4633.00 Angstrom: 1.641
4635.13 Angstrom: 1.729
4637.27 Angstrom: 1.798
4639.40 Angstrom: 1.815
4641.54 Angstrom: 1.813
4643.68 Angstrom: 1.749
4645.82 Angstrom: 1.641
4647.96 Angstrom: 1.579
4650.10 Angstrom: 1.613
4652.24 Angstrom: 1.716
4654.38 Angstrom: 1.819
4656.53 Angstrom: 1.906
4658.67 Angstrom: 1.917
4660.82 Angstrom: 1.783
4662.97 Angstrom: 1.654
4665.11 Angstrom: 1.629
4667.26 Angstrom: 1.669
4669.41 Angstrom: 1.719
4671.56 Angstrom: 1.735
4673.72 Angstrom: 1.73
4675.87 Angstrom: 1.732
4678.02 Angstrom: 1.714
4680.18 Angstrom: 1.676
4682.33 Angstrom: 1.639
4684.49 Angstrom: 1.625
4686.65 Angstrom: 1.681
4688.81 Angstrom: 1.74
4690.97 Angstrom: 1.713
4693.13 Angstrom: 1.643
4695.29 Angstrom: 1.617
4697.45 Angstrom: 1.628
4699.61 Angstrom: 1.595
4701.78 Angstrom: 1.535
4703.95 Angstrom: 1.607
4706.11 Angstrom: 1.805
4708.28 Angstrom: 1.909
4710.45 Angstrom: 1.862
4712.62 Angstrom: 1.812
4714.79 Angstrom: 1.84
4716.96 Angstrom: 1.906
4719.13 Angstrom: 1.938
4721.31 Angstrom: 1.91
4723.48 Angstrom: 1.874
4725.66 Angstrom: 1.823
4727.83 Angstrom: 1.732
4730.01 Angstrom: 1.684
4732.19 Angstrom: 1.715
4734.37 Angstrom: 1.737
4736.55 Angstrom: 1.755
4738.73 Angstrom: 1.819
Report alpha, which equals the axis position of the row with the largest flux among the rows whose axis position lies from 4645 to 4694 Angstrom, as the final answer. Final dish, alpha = 4658.67 Angstrom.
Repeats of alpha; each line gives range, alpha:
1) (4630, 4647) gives 4639.40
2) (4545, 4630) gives 4563.12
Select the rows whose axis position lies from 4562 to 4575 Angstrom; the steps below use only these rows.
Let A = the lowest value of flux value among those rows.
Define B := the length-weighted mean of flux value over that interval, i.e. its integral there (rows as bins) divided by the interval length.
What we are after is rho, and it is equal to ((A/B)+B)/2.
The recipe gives 1.36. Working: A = 1.669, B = 1.80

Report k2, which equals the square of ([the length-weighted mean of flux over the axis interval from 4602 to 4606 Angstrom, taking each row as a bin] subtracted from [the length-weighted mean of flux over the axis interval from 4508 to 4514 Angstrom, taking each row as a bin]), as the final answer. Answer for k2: 0.000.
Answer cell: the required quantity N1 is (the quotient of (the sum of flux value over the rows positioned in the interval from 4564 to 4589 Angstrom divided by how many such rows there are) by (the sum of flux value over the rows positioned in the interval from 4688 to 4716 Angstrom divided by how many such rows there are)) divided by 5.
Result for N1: 0.206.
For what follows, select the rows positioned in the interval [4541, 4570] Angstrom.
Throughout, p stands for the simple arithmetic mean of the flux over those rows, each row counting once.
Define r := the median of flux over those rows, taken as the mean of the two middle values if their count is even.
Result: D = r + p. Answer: 3.58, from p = 1.79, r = 1.787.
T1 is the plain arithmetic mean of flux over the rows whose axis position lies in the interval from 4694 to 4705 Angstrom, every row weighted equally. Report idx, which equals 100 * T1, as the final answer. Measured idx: 160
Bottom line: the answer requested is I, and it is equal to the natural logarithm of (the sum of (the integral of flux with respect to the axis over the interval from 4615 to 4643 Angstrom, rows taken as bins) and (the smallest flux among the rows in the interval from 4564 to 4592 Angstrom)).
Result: 3.97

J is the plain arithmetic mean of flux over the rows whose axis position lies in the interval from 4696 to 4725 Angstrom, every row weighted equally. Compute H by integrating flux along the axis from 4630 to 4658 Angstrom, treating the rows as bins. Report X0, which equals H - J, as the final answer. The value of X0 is 46.8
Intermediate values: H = 48.6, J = 1.79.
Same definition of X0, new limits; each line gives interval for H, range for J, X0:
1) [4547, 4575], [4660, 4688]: 49.0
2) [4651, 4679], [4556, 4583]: 47.1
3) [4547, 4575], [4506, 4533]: 49.0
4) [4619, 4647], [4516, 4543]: 48.4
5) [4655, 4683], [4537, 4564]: 46.8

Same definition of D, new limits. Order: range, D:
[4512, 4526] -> 3.42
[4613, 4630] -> 3.77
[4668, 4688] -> 3.41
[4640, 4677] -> 3.46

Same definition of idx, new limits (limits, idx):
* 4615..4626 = 190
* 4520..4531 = 164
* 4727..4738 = 172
